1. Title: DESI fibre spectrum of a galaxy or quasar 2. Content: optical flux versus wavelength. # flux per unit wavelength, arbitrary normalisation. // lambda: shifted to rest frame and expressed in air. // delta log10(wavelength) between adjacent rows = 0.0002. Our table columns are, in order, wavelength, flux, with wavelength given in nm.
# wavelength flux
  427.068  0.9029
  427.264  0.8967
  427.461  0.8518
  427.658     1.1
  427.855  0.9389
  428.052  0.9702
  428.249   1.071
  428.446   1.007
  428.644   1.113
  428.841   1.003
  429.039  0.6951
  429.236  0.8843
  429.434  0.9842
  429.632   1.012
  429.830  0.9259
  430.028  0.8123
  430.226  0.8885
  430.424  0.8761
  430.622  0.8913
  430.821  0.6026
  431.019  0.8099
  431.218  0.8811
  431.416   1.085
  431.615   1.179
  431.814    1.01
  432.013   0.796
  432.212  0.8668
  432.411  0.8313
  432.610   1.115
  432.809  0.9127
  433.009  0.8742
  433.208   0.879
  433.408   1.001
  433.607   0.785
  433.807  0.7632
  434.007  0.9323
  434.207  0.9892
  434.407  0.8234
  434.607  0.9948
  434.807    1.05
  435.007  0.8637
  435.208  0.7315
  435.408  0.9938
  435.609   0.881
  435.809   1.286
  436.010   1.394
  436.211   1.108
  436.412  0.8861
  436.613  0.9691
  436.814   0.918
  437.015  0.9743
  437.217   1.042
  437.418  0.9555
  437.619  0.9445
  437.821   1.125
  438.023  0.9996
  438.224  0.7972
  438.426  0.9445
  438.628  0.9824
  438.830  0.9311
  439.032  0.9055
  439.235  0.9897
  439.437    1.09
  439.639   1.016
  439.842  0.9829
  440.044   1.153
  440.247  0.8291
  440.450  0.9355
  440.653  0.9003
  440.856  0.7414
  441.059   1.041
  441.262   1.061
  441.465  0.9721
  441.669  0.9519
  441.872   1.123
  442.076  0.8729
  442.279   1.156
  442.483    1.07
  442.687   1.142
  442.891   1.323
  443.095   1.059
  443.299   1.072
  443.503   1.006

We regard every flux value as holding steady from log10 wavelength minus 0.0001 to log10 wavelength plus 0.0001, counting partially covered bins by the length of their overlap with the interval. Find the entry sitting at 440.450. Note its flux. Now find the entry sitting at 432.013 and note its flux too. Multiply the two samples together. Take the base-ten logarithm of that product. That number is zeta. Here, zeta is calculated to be -0.13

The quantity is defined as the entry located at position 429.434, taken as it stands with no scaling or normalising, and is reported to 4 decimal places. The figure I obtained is 0.9842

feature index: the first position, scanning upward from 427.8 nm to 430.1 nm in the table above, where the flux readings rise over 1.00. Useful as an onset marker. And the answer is 428.249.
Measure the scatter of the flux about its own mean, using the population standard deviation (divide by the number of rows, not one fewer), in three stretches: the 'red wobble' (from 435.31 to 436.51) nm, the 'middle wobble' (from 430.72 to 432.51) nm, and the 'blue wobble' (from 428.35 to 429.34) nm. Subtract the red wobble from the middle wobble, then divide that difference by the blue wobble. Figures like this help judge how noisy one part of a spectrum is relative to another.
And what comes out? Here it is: -0.2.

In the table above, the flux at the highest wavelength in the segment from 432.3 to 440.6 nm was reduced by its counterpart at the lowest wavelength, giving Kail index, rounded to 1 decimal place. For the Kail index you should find 0.1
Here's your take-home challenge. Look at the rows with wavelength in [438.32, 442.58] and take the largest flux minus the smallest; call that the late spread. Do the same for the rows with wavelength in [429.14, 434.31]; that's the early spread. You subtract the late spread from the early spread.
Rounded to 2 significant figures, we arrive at 0.16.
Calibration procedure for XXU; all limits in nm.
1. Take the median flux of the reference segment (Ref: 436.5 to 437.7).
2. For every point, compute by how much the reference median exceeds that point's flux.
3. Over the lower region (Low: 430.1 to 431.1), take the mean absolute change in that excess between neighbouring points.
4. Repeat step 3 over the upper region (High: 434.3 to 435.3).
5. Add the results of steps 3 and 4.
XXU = 0.267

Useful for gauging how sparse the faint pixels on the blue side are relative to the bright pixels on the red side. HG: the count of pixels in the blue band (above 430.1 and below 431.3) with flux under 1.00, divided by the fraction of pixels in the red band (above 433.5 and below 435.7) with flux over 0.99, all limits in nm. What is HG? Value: 22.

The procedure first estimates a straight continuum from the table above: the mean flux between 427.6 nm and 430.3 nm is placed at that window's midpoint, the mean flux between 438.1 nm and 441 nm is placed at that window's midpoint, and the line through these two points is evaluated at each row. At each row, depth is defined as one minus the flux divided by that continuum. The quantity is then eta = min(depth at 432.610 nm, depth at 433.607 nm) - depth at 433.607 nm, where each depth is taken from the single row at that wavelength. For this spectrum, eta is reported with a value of -0.35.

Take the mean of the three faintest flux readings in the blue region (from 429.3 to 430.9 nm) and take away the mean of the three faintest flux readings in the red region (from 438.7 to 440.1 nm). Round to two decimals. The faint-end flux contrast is -0.18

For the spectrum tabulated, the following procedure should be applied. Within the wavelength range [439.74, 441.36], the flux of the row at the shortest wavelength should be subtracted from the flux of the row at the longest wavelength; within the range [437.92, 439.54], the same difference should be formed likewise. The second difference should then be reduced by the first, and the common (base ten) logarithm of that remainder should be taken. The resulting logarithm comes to -1.9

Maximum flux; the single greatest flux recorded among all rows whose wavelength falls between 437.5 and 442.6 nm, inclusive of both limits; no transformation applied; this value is 1.156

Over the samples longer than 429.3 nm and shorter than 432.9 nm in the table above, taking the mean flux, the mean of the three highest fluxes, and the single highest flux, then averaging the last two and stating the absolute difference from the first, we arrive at 0.24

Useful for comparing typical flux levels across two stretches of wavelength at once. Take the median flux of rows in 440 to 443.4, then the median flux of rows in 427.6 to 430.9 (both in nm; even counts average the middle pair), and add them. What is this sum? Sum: 2.00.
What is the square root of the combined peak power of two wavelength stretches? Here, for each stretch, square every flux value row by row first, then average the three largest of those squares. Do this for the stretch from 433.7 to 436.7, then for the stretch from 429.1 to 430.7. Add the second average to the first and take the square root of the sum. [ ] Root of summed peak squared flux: 1.60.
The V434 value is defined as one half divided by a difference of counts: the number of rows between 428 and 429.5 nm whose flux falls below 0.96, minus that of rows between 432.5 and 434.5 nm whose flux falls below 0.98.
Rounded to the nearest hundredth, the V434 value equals -0.10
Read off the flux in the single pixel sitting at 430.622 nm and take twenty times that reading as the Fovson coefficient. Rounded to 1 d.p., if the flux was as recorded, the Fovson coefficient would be 17.8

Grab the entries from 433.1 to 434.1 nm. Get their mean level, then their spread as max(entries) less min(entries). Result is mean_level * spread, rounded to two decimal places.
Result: 0.21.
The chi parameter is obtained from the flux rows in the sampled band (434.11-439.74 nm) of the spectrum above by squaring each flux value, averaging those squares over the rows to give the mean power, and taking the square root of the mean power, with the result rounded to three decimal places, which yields 0.994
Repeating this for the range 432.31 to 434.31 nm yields 0.914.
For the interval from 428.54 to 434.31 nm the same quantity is 0.919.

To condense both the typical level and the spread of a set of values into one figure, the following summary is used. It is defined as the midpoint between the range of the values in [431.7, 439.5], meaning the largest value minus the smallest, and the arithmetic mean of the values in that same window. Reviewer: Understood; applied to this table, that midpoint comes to 0.81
